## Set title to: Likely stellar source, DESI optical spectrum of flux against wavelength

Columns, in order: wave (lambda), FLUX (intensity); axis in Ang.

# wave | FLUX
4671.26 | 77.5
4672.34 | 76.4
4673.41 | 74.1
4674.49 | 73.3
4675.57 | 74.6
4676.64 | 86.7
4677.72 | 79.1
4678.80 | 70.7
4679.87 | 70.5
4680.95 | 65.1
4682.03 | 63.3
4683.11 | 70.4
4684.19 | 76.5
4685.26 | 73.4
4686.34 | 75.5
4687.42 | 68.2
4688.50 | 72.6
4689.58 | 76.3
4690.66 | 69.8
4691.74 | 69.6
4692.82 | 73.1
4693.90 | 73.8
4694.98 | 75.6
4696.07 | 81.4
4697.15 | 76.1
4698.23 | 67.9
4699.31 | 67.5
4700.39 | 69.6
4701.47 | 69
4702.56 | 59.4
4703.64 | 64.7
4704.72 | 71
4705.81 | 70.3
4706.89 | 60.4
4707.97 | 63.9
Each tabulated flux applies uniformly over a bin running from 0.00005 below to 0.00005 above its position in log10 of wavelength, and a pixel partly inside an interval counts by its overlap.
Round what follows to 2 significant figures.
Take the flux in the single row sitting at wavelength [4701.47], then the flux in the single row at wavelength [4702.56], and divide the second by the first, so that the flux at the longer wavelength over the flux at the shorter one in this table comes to 0.86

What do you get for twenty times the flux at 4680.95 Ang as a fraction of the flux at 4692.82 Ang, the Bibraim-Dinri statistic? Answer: 17.8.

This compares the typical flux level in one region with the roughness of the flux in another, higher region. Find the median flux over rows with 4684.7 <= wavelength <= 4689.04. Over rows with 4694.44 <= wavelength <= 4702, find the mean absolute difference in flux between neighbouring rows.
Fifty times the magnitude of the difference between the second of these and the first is 3463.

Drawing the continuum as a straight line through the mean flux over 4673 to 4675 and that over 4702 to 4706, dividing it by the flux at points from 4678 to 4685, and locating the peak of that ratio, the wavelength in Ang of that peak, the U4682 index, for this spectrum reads 4682.03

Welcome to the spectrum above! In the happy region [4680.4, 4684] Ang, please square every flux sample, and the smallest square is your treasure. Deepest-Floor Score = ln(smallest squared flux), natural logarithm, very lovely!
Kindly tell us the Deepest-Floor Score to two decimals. 8.30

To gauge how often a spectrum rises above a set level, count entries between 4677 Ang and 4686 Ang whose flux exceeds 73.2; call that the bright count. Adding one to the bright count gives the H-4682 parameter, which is 4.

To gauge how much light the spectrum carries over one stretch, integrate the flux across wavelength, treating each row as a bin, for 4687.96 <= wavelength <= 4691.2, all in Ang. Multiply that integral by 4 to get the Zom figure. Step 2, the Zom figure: 945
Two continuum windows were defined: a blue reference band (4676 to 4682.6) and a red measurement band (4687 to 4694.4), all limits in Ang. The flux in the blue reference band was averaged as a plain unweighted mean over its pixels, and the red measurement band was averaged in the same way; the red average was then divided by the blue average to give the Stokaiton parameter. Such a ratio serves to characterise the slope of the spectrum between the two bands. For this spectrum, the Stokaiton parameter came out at 0.991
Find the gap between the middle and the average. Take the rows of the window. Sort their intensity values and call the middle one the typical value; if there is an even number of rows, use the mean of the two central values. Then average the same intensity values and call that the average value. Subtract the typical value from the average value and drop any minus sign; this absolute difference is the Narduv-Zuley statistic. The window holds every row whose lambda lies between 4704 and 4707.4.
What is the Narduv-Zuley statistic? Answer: 3.1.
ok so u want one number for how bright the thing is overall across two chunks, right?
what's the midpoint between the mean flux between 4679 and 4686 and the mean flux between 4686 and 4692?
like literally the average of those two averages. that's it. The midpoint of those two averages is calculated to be 71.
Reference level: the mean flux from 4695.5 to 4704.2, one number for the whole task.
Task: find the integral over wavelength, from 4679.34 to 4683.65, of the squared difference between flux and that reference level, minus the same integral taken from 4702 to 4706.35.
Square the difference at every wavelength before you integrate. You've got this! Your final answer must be -74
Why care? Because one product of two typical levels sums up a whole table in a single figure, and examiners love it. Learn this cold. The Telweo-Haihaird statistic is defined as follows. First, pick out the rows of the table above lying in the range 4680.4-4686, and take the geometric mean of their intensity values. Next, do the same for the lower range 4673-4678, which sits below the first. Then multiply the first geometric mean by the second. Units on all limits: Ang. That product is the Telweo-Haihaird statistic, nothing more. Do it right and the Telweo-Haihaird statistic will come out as 5385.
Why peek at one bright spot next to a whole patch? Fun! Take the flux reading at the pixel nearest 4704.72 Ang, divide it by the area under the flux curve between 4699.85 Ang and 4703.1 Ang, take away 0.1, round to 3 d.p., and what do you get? 0.231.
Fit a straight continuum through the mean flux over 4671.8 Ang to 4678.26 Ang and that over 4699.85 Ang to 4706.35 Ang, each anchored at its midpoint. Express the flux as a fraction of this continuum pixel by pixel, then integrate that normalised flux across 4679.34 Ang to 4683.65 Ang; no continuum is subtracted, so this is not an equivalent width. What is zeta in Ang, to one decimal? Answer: 3.9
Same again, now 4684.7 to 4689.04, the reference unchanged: 4.3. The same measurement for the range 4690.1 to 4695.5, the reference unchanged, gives 5.5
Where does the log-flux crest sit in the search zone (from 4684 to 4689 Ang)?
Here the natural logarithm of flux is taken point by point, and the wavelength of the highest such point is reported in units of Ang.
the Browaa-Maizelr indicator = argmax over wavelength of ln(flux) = 4684.19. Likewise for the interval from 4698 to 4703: 4700.39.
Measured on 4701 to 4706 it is 4704.72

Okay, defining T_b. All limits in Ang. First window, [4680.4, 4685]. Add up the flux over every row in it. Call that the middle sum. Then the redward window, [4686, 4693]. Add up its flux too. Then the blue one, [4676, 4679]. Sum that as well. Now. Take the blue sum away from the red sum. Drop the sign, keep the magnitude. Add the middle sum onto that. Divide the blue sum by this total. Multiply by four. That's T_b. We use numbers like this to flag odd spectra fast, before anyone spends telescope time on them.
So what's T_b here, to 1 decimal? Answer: 1.7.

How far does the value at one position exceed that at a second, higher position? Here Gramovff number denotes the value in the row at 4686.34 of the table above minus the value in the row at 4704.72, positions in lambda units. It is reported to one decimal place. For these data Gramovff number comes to 4.5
